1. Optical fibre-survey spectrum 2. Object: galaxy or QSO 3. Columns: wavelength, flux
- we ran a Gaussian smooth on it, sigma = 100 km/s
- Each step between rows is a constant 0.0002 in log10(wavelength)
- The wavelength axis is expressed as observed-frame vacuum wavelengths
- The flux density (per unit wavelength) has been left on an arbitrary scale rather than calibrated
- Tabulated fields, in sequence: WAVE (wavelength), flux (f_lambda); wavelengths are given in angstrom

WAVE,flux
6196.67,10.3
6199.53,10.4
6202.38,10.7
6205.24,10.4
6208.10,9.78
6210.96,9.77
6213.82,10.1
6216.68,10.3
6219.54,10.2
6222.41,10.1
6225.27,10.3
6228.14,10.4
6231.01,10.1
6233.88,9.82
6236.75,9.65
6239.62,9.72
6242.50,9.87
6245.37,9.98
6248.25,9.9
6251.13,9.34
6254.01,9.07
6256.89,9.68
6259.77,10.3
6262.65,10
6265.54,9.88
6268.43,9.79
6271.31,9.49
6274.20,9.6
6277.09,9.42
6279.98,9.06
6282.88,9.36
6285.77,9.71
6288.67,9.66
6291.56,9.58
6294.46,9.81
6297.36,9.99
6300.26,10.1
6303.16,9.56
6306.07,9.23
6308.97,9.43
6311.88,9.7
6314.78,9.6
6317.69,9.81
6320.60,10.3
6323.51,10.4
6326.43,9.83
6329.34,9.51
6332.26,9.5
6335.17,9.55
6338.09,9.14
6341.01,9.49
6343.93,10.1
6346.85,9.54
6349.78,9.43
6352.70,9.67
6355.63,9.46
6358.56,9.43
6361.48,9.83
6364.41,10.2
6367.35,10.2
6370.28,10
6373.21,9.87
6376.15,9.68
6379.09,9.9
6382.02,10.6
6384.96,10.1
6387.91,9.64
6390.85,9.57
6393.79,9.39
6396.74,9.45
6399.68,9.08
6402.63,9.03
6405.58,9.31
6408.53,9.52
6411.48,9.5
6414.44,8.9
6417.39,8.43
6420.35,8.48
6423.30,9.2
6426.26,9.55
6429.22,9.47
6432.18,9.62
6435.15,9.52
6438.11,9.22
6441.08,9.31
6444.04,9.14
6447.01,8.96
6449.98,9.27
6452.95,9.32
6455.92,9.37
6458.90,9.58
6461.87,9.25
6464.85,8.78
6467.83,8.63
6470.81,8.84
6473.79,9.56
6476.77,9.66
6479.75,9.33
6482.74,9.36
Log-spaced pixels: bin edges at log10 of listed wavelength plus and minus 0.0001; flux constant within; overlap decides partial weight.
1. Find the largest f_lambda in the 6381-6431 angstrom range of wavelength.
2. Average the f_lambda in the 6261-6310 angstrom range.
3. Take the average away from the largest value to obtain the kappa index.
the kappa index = 1.0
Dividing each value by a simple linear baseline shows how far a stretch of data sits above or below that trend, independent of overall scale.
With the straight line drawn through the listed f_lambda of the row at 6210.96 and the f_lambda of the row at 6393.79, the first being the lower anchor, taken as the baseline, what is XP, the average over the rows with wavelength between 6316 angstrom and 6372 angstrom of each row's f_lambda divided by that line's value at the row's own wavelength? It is 1.03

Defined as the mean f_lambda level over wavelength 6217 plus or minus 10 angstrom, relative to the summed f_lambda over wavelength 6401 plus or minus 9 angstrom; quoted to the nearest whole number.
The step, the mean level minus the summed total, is -46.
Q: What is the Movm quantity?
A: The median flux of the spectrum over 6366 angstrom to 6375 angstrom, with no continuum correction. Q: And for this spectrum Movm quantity 10.0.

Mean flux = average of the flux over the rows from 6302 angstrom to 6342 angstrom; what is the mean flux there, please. 9.6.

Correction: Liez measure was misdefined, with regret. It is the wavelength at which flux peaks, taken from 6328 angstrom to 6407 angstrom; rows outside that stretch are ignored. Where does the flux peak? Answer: 6382.02 angstrom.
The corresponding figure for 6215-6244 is 6228.14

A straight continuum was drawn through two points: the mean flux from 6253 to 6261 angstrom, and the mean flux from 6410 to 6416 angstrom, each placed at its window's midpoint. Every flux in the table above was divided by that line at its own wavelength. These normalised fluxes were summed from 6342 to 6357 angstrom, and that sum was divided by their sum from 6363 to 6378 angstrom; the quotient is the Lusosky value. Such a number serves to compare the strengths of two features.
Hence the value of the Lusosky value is 0.958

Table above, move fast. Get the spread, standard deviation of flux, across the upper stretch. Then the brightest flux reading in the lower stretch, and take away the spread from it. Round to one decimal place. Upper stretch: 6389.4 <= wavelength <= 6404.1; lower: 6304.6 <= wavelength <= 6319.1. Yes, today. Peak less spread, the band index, 9.6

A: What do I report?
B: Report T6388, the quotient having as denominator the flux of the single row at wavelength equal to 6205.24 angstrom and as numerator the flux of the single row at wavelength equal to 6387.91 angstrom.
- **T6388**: 0.93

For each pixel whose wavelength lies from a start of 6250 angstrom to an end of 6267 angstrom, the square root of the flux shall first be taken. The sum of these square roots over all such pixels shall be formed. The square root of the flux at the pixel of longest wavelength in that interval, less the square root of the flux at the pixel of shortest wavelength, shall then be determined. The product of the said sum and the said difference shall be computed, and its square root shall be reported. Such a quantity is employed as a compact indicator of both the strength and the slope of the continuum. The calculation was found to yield 1.3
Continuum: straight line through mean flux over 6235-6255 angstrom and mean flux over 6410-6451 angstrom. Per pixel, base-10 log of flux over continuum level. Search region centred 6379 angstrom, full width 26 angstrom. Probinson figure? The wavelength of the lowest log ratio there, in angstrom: 6390.85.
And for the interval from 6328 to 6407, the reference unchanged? 6338.09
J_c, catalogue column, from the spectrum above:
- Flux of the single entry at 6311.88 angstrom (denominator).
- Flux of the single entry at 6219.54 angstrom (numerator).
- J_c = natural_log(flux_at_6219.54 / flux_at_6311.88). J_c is 0.05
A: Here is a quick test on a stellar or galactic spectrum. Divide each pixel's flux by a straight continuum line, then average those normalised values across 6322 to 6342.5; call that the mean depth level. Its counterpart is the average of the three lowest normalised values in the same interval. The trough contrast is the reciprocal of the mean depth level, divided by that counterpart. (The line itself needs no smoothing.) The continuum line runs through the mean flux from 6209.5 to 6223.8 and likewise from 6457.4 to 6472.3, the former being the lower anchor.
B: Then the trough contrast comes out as 1.02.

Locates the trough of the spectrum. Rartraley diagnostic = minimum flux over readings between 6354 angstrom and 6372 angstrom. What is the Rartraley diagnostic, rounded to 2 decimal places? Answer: 9.43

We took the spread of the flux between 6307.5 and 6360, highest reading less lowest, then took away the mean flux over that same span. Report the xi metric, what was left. -8.40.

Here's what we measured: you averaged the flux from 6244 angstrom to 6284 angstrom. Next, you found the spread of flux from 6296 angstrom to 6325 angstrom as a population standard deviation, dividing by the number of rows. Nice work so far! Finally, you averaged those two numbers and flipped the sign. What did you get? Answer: -5.00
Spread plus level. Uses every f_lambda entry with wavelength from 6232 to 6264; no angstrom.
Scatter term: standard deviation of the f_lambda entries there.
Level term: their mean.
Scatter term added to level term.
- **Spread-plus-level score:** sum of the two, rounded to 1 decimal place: 10.1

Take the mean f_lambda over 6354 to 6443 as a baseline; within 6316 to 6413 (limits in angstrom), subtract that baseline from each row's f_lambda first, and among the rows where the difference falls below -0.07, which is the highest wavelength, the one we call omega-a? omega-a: 6405.58 angstrom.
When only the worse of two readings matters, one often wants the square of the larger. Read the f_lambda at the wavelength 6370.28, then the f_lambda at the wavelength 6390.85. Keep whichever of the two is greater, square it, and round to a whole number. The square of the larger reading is 100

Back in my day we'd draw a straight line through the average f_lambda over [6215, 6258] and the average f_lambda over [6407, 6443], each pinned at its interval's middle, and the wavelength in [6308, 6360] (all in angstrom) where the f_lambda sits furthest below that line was 6338.09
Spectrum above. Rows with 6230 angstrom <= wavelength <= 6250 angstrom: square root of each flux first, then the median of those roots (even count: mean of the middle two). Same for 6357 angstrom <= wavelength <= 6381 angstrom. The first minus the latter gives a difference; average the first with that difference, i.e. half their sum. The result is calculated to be 1.57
